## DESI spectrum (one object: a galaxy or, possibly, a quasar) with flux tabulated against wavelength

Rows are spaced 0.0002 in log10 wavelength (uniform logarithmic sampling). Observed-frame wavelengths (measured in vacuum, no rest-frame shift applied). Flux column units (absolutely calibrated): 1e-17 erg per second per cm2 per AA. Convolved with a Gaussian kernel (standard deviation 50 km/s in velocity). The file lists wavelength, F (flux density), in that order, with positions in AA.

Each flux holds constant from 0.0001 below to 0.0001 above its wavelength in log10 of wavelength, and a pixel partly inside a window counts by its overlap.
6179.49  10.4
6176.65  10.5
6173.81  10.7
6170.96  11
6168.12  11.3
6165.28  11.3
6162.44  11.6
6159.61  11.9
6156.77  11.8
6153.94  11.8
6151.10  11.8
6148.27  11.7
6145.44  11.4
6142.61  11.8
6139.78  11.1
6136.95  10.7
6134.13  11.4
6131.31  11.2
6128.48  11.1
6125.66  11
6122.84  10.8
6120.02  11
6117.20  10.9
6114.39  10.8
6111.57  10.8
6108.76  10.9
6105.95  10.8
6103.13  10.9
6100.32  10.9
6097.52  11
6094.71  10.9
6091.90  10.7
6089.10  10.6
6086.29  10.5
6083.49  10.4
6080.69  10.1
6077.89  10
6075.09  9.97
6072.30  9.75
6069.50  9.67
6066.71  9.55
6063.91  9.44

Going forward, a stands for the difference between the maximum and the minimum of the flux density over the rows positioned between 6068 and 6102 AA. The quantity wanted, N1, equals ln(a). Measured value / 0.29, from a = 1.3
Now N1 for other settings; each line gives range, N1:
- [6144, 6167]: -0.51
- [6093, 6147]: 0.10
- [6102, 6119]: -2.30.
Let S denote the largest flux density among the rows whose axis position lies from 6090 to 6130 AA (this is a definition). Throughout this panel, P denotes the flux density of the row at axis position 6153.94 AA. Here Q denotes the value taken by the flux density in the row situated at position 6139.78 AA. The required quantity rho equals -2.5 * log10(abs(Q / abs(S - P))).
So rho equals -3.0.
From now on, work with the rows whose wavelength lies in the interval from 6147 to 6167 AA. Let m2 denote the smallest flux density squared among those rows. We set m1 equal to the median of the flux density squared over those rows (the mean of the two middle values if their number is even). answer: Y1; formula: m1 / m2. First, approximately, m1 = 139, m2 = 127.7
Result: 1.09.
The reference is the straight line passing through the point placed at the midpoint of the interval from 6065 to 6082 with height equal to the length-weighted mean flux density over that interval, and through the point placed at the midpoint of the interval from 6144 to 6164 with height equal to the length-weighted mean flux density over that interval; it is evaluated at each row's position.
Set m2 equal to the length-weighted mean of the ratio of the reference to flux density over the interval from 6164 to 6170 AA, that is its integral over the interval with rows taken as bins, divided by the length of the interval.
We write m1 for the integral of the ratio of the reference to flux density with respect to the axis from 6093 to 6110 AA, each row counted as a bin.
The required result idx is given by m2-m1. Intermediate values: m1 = 16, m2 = 1.07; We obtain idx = -15.3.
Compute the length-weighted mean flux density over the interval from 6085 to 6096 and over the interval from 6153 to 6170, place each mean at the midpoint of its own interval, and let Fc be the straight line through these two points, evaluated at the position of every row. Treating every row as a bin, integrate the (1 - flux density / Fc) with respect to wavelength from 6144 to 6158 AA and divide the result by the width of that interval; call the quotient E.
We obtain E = -0.021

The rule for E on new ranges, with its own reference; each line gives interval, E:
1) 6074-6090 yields 0.029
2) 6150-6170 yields -0.004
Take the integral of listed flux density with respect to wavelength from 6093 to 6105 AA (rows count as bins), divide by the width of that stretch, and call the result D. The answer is 10.9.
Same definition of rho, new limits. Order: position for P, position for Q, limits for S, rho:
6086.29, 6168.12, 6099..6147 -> -2.3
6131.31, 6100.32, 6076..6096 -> -3.9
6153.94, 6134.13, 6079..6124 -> -2.9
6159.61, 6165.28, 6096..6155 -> -5.1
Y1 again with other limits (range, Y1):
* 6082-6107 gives 1.08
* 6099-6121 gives 1.02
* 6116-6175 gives 1.12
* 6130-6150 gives 1.14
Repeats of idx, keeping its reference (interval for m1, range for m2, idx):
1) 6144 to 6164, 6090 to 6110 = -19.0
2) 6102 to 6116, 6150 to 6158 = -12.8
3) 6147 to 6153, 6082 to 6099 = -5.0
